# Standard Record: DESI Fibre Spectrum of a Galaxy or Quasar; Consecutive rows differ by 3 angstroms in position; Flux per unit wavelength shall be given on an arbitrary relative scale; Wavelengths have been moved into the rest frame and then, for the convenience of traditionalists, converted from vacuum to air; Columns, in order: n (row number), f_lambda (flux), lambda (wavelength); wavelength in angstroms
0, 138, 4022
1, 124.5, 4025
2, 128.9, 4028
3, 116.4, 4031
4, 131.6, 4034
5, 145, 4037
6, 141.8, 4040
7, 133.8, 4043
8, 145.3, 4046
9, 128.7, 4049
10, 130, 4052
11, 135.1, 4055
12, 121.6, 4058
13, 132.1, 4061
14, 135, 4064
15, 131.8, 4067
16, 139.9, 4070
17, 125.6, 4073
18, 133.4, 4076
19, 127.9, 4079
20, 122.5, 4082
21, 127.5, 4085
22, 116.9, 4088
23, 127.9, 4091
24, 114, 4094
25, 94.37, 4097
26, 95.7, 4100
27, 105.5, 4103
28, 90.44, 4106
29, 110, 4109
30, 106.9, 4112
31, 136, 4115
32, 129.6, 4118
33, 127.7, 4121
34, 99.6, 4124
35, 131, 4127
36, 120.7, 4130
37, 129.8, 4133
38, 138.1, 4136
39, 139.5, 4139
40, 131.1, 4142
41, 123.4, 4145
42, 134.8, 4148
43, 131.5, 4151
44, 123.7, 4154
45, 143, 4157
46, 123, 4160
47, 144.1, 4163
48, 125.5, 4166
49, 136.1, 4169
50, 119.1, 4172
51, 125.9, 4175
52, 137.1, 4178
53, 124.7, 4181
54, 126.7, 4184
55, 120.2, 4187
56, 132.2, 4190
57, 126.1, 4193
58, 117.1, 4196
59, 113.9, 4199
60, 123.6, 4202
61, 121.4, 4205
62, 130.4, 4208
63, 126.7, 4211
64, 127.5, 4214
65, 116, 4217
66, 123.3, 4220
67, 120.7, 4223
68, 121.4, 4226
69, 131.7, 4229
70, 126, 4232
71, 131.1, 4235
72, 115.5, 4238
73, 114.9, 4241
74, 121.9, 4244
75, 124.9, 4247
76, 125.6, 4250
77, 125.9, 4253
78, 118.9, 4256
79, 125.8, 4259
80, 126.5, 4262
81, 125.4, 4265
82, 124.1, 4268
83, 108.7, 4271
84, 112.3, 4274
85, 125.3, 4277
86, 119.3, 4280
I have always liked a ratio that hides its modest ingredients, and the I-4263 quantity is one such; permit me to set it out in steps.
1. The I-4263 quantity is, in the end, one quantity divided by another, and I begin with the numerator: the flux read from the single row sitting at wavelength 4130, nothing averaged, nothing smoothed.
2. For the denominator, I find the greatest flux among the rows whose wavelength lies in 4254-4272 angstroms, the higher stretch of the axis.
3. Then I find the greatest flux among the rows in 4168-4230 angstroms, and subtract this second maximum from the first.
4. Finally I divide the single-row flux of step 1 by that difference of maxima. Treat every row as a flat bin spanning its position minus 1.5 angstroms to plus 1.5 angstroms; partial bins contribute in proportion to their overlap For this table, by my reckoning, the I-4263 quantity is -11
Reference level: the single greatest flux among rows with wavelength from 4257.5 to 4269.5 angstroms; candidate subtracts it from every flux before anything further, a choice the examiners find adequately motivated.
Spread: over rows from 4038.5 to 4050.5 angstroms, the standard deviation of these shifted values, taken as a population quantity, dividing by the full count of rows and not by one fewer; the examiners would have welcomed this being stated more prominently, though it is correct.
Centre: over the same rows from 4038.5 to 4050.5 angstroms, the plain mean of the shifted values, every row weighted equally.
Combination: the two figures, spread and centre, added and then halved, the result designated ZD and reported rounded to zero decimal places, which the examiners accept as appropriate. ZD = 9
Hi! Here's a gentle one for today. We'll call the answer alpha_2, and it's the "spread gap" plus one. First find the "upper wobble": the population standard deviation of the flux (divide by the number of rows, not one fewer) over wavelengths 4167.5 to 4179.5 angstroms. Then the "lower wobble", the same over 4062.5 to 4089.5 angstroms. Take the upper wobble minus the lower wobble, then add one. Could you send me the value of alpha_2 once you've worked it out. 1.9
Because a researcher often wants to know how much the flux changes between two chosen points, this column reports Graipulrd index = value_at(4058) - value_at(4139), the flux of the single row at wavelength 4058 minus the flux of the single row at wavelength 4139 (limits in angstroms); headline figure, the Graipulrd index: -18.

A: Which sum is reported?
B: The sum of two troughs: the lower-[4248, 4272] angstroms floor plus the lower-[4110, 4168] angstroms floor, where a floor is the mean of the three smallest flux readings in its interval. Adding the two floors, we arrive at 226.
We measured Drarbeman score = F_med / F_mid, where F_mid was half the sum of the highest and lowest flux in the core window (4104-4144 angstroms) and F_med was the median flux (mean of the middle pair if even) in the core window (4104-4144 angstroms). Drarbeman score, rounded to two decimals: 1.13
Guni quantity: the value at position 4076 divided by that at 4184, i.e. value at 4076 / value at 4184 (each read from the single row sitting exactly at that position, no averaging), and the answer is 1.05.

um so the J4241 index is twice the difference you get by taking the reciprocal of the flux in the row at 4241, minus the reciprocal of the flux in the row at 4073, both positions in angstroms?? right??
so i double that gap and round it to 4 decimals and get 0.0015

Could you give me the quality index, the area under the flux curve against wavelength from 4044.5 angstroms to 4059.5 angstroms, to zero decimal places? 1982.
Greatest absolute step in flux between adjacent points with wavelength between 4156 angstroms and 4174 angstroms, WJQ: 21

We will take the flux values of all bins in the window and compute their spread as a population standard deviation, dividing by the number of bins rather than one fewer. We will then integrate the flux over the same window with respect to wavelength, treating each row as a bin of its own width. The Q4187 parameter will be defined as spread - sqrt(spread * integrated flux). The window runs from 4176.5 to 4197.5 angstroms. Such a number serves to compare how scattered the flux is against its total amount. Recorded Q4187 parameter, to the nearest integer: -123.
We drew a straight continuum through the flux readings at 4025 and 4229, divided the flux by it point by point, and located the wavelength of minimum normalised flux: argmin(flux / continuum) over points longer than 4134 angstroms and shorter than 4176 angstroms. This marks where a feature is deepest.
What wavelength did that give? 4172 angstroms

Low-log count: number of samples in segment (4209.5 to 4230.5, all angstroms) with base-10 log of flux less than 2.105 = 5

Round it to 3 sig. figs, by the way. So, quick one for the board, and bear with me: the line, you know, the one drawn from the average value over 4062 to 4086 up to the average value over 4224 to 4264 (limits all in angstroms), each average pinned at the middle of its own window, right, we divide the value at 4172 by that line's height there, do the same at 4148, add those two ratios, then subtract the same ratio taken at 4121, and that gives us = 1.00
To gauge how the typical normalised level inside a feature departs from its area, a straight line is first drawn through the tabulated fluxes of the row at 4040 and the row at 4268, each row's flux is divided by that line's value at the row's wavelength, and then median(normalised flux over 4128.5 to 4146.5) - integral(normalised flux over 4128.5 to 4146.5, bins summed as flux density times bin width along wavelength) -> -16.5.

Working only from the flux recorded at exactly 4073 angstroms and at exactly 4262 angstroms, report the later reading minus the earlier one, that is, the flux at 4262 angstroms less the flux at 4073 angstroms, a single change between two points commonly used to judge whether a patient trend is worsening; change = 1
